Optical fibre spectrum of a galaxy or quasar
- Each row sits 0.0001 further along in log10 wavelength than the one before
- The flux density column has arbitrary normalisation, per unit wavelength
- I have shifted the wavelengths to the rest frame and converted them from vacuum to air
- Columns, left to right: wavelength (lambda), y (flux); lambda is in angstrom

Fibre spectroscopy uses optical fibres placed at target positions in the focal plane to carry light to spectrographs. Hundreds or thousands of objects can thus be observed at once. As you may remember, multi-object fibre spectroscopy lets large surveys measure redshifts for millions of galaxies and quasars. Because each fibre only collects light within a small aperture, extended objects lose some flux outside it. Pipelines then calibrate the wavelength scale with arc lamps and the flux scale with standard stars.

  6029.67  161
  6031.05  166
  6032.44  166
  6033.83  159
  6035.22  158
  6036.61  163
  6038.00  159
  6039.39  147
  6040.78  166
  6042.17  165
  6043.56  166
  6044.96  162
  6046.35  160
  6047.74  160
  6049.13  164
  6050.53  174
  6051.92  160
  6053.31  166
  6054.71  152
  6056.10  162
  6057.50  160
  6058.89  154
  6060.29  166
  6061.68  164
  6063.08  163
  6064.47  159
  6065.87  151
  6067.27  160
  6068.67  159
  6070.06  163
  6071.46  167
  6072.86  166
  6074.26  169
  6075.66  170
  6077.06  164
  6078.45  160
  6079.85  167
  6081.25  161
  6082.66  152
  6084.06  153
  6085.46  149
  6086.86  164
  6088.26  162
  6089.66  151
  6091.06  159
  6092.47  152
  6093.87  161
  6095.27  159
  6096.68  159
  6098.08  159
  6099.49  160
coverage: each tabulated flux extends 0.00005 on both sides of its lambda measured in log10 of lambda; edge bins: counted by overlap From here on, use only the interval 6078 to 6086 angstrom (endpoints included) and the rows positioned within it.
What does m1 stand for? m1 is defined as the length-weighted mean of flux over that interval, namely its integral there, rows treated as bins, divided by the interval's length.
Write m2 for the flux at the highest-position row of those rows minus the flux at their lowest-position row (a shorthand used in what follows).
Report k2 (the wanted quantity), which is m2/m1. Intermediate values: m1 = 157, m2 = -11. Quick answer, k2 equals -0.07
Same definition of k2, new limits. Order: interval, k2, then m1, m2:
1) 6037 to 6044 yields 0.04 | 161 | 7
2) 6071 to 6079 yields -0.04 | 166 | -7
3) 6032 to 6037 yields -0.02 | 161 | -3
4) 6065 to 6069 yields 0.05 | 156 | 8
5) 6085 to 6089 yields 0.08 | 159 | 13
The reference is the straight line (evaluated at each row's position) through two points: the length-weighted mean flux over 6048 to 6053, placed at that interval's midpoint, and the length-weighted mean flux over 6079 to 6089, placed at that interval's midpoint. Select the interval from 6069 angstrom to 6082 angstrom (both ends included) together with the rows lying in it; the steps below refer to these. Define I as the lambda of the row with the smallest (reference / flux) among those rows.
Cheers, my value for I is 6075.66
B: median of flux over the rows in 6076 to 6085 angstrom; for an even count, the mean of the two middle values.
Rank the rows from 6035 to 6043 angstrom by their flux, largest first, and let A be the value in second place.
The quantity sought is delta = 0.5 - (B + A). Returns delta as -325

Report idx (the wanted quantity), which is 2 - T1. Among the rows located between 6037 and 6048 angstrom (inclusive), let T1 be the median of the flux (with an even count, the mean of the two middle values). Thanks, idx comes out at -159.0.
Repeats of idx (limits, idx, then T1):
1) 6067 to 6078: -163.0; 165.0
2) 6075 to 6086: -158.5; 160.5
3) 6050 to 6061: -159.0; 161.0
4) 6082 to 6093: -150.5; 152.5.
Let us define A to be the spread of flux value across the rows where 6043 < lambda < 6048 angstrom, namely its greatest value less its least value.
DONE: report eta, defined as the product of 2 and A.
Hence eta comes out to 12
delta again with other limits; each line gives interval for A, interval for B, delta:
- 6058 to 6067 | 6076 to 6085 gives -324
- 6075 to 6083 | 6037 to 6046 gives -330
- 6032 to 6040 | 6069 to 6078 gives -329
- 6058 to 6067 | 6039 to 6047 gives -327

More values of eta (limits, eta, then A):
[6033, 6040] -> 32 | 16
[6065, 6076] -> 38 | 19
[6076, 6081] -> 14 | 7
